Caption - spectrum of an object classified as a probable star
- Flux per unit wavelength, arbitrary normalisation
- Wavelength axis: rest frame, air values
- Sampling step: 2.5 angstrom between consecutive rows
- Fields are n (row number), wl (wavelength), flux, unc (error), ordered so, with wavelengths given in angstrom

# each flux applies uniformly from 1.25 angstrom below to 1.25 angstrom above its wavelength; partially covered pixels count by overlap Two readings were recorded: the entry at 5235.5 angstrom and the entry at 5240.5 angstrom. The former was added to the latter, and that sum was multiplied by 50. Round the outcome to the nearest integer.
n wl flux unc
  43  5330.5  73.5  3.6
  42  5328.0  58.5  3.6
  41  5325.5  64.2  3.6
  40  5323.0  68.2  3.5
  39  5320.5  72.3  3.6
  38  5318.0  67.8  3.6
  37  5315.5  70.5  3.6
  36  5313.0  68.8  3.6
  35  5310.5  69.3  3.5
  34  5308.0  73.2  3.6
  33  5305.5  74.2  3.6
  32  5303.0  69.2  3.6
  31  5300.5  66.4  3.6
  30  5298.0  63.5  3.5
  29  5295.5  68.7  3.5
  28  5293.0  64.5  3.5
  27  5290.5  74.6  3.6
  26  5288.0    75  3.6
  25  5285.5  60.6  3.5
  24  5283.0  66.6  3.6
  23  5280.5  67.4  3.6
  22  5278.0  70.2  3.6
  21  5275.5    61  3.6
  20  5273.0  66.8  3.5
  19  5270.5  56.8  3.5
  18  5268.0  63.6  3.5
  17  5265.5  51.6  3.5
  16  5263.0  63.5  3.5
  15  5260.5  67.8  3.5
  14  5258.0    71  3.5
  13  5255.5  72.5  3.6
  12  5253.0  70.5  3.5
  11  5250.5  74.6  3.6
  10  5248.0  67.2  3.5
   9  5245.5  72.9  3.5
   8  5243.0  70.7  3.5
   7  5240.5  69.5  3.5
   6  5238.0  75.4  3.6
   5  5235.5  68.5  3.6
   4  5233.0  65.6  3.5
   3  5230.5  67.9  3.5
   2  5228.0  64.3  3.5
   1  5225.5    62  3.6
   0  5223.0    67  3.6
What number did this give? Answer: 6900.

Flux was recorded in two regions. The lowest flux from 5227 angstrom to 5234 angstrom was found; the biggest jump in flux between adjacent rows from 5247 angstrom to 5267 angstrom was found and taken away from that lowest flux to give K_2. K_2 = 52.4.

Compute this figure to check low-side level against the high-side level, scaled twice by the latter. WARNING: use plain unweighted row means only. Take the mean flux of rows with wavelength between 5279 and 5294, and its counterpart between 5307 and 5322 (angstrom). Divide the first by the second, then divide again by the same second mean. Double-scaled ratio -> 0.0138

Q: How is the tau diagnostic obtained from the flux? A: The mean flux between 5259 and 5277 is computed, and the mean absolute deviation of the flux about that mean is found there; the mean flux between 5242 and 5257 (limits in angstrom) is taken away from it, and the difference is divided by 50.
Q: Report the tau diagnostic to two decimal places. -1.34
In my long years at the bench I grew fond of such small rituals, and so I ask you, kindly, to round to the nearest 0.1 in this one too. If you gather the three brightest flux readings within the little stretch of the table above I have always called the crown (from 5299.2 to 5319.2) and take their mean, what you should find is 72.6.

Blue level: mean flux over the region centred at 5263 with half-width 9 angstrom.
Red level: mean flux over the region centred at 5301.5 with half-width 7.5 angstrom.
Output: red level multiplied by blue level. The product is 4417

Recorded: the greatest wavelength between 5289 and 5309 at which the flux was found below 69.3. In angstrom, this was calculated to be 5303.0 angstrom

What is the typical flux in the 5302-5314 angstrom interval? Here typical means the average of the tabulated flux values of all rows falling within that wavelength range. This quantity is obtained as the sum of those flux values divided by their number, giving 71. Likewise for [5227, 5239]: 68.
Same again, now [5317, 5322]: 70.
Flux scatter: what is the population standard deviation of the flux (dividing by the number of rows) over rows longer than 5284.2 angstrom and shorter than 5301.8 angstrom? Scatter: 5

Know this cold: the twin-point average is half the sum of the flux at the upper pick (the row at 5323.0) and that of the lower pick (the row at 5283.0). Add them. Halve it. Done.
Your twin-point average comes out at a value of 67.4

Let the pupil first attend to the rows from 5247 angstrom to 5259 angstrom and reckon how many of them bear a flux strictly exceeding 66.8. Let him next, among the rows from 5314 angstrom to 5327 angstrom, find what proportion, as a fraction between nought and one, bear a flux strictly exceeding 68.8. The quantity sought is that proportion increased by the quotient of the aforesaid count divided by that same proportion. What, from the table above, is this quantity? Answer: 13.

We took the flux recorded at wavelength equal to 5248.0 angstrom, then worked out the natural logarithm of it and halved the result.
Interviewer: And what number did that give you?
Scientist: 2.10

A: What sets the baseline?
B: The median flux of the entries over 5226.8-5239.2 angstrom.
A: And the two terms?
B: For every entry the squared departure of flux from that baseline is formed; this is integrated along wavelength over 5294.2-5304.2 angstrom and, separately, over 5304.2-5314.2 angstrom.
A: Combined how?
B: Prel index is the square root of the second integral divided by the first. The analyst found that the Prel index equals 1.7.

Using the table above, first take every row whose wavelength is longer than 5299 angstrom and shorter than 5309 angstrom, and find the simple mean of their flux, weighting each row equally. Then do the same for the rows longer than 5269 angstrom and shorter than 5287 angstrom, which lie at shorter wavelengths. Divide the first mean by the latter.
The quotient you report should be 1.10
